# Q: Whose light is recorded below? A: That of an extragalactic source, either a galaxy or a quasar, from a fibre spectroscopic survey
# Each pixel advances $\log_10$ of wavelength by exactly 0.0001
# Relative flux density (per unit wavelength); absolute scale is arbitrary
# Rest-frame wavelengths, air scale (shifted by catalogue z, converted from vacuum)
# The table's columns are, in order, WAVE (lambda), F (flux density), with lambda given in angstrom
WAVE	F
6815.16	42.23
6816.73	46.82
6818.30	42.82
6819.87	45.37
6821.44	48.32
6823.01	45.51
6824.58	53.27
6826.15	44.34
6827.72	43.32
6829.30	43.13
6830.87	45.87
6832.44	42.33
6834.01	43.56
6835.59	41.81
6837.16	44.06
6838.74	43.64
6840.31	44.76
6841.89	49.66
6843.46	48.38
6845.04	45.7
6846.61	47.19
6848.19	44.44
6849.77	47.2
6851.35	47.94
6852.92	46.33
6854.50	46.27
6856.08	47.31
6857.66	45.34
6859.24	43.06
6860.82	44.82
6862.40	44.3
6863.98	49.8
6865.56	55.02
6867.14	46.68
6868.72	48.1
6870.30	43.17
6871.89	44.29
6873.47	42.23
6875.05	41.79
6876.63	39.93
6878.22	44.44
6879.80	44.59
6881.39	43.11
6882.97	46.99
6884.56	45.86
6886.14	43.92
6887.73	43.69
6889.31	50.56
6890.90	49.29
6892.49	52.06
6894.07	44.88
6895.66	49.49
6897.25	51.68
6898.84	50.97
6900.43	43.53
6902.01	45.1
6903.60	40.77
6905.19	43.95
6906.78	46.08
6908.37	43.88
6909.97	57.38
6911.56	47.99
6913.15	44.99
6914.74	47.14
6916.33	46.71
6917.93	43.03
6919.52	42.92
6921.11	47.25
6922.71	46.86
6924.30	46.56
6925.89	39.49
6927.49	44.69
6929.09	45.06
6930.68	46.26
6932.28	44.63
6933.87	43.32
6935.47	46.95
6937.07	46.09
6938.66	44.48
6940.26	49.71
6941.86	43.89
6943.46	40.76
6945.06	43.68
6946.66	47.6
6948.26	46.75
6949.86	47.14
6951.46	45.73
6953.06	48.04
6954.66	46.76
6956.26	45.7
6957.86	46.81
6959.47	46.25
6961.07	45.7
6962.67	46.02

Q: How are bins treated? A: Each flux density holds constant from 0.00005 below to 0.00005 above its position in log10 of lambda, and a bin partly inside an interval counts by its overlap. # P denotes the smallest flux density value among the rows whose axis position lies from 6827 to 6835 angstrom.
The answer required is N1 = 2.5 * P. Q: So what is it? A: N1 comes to 106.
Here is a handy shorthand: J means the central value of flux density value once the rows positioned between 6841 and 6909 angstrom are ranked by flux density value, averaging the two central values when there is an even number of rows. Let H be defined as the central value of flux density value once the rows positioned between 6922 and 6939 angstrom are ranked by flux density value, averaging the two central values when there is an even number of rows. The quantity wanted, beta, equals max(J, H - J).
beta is 45.7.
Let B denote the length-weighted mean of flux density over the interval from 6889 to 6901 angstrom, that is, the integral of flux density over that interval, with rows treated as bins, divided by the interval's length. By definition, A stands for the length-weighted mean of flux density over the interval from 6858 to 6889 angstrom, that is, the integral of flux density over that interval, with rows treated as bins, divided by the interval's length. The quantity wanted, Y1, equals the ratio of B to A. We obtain 1.09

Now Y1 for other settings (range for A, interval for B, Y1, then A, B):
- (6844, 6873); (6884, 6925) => 1.01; 46.5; 46.8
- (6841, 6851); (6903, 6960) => 0.97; 47.1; 45.7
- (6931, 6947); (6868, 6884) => 0.97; 45.1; 43.9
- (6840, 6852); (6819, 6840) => 0.96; 47.0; 45.0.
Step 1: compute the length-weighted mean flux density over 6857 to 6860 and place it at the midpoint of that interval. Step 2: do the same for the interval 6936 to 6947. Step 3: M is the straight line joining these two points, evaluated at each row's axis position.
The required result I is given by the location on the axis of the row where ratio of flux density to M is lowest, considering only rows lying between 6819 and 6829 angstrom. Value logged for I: 6827.72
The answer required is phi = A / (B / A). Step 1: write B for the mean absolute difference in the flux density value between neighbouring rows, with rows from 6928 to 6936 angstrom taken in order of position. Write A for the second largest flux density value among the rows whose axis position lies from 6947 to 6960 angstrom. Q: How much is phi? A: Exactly 1144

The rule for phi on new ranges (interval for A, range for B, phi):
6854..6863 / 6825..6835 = 1228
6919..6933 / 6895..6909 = 740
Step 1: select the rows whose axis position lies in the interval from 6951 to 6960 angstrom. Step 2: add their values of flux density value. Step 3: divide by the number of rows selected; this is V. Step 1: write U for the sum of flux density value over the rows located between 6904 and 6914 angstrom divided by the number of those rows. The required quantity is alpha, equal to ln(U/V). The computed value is 0.018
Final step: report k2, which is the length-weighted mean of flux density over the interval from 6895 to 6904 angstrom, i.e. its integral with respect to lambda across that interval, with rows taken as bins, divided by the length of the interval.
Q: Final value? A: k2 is 47.2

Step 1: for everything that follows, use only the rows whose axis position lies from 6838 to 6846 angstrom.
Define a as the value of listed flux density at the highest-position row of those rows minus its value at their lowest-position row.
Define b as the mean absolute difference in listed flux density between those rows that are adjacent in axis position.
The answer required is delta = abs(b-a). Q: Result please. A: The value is 0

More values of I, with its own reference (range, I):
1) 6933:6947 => 6943.46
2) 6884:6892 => 6887.73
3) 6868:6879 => 6876.63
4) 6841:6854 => 6848.19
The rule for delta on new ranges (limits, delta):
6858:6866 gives 9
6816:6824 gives 4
